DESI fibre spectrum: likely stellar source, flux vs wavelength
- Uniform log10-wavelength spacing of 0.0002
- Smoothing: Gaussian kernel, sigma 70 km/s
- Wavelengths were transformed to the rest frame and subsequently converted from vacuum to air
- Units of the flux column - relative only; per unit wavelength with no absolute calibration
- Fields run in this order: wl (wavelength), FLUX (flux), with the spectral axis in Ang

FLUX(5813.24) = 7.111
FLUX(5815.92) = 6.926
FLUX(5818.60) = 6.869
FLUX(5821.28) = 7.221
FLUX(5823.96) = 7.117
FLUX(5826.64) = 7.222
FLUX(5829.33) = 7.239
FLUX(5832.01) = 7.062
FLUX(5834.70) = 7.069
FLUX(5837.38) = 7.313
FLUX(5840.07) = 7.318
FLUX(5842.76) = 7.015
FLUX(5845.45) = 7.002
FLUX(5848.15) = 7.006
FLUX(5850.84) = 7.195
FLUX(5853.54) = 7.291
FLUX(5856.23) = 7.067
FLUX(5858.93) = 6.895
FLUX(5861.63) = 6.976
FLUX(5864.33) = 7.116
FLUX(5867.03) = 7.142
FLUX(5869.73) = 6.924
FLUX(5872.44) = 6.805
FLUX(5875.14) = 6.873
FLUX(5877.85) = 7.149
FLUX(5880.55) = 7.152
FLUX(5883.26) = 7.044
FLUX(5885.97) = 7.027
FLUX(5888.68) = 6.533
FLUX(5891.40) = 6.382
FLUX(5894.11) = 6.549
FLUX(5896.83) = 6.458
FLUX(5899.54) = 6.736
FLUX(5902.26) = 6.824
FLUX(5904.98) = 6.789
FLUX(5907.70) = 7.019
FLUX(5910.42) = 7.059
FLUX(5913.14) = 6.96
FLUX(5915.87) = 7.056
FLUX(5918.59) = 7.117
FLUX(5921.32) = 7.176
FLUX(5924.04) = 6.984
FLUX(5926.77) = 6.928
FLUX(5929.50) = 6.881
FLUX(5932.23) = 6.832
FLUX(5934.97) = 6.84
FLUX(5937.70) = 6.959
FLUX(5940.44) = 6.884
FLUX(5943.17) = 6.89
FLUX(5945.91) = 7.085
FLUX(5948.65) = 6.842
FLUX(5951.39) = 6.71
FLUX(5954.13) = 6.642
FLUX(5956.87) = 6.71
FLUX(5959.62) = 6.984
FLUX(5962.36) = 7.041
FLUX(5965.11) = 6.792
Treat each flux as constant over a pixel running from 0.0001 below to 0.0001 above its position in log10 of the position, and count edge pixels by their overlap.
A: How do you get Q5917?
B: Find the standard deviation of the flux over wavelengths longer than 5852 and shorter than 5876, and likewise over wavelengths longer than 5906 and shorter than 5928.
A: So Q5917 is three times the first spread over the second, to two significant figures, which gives 5.7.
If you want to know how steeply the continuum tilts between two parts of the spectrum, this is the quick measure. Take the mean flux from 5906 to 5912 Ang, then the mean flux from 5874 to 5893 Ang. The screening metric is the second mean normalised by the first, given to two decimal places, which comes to 0.98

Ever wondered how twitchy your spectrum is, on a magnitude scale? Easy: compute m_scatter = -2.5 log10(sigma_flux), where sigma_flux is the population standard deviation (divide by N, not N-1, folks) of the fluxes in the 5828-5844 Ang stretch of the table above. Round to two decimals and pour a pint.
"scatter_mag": 2.26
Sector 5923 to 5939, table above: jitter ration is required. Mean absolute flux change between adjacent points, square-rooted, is 0.236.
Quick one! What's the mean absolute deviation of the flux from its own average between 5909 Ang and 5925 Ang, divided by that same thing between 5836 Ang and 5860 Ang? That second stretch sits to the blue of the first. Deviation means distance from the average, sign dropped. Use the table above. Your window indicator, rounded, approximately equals 0.42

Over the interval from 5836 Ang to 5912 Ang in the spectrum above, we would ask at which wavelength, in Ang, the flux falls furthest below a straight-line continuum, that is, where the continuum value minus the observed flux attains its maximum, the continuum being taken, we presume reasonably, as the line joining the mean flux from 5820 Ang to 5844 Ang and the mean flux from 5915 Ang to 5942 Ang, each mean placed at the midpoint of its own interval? 5891.40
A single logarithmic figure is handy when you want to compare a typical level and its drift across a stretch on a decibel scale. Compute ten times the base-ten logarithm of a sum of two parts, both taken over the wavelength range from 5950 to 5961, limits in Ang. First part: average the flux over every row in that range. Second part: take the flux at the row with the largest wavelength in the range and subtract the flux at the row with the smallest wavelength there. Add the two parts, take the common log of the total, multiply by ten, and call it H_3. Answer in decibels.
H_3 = 8.47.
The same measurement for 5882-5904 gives 8.11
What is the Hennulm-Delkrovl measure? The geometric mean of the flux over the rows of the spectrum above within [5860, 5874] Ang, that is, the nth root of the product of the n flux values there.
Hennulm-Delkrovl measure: 6.99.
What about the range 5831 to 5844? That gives 7.15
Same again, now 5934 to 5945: 6.89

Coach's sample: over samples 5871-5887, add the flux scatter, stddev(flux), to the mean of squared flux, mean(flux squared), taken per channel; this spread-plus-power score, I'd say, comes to 49.3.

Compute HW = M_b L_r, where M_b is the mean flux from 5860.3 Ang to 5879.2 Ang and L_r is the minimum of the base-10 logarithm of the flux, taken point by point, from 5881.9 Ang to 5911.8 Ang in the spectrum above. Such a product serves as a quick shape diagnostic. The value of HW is 5.63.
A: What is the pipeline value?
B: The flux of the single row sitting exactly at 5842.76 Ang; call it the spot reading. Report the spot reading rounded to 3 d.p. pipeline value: 7.015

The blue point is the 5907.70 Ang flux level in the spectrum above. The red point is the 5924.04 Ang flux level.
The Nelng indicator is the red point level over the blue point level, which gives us 1.00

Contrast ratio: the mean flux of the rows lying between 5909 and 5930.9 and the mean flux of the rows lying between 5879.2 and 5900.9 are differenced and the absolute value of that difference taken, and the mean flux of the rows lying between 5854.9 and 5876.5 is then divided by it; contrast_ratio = 24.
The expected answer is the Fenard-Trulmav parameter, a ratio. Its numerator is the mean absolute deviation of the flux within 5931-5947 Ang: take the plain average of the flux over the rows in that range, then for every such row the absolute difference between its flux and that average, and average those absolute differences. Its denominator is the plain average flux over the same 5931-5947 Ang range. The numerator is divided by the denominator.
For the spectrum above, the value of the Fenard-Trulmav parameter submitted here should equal 0.0103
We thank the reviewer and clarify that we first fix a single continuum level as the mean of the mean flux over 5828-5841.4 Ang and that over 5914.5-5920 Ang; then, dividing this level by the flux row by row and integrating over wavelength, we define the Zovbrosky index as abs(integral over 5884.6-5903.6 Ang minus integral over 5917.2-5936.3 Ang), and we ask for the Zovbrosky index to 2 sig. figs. 0.85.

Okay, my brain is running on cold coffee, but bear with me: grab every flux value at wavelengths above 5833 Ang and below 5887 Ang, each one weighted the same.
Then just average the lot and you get 7.07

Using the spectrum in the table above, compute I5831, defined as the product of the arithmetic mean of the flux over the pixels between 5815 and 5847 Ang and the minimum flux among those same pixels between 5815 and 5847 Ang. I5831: 48.9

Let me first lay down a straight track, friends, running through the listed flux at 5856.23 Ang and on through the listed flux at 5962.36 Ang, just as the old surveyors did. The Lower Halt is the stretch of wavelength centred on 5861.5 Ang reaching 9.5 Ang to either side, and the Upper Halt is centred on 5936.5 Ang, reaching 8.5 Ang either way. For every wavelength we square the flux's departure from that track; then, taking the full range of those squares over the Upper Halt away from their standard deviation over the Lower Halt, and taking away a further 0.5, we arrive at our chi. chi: -0.52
